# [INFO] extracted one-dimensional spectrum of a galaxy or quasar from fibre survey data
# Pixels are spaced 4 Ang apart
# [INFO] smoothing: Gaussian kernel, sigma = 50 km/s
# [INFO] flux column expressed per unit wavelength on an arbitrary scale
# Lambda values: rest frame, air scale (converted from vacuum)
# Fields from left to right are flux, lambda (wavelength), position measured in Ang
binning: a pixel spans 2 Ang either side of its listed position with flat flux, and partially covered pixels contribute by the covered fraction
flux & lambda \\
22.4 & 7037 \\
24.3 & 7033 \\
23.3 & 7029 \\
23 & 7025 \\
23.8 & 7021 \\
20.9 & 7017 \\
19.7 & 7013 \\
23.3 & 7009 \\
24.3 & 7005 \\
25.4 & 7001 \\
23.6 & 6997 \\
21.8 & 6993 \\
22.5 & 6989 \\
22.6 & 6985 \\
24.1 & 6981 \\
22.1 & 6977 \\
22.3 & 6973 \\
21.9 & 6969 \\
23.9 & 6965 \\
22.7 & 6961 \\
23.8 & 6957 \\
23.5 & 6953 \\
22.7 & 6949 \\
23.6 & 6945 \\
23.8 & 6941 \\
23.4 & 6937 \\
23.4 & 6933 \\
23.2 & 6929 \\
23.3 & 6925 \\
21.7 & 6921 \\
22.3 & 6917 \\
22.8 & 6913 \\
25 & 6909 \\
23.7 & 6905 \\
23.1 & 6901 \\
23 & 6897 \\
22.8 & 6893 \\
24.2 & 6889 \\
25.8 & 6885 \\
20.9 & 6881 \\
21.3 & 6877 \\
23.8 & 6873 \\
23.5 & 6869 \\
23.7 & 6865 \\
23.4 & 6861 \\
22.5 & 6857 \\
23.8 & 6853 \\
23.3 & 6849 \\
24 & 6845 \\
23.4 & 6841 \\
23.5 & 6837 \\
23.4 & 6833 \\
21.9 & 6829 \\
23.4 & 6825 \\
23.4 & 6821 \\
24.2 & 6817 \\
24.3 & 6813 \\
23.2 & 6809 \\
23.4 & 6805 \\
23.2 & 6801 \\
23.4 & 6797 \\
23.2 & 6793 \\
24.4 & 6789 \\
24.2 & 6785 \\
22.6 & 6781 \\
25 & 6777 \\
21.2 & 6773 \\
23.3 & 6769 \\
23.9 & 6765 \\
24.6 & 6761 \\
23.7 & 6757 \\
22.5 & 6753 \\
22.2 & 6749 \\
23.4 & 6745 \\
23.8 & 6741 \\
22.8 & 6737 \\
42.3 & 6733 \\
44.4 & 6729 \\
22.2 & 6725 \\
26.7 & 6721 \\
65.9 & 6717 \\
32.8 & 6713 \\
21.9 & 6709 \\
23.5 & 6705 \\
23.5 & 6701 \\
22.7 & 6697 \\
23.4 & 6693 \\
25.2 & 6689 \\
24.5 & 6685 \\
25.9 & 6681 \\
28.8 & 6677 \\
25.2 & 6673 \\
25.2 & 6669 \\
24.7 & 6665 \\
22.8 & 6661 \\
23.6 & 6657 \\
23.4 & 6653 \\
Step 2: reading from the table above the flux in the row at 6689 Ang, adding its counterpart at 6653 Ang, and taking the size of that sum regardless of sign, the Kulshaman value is 48.6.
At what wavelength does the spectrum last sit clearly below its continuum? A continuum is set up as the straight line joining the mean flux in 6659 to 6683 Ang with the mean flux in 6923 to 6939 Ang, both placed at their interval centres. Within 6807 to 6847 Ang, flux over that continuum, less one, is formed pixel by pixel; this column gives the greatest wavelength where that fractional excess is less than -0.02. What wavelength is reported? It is 6841 Ang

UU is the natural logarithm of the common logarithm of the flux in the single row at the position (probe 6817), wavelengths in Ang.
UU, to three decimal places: 0.325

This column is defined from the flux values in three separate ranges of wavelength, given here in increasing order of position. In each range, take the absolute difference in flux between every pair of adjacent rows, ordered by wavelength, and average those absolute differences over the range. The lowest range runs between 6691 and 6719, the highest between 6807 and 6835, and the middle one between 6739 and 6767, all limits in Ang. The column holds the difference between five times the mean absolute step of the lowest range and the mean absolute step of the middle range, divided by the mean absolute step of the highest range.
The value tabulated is 46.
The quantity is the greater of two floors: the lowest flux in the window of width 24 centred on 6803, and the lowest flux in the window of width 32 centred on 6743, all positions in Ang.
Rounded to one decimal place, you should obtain 23.2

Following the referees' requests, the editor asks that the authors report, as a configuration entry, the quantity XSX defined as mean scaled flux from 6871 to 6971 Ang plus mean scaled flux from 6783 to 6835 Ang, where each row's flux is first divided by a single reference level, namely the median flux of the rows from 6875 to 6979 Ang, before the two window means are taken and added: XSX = 2.02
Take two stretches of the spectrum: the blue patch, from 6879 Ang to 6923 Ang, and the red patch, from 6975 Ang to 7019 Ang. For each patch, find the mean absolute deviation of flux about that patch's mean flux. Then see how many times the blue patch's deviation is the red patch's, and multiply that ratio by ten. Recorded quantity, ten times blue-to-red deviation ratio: 8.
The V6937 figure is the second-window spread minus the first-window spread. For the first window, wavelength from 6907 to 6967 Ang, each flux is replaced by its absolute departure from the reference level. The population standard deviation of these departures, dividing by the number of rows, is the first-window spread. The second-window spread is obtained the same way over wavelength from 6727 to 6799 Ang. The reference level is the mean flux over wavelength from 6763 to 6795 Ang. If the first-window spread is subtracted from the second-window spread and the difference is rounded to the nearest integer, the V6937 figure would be 6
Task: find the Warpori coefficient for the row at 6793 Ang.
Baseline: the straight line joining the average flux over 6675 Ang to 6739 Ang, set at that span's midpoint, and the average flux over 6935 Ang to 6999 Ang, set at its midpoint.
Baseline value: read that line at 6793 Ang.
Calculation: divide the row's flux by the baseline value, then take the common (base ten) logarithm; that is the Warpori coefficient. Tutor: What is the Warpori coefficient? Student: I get -0.07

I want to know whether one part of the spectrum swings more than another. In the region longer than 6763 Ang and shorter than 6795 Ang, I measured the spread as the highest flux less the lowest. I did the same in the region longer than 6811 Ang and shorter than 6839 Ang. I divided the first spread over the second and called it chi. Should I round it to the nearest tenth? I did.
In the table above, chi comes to 1.6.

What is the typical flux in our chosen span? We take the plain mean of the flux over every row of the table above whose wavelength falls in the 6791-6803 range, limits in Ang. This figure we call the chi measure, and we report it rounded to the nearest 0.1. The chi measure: 23.3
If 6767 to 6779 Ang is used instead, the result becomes 23.2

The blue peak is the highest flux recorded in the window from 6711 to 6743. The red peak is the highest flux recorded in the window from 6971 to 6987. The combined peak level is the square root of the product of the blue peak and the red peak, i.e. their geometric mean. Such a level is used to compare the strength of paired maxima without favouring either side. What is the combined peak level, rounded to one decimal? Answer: 39.9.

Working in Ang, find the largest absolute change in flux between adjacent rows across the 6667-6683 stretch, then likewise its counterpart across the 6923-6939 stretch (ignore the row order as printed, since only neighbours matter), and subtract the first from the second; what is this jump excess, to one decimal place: -3.4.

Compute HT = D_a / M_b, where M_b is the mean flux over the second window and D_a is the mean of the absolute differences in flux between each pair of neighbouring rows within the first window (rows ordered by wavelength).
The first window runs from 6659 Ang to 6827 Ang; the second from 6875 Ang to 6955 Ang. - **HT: 0.18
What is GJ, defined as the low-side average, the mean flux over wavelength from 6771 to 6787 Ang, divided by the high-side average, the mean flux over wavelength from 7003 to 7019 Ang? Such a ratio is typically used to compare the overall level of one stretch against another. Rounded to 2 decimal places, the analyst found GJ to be 1.05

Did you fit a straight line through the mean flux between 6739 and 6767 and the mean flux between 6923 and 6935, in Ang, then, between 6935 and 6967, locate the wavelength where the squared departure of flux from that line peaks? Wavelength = 6965 Ang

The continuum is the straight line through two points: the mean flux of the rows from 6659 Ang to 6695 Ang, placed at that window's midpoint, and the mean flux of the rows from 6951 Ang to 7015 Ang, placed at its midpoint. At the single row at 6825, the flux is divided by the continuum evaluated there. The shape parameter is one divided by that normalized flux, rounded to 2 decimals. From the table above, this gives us 1.03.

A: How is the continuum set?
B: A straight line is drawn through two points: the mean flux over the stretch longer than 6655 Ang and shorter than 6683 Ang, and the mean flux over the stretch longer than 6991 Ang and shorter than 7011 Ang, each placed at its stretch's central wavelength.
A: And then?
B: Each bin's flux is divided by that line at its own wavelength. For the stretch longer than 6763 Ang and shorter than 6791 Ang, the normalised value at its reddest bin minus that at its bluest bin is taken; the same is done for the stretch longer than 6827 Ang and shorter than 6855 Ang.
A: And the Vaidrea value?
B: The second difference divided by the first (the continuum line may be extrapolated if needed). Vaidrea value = 3.3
